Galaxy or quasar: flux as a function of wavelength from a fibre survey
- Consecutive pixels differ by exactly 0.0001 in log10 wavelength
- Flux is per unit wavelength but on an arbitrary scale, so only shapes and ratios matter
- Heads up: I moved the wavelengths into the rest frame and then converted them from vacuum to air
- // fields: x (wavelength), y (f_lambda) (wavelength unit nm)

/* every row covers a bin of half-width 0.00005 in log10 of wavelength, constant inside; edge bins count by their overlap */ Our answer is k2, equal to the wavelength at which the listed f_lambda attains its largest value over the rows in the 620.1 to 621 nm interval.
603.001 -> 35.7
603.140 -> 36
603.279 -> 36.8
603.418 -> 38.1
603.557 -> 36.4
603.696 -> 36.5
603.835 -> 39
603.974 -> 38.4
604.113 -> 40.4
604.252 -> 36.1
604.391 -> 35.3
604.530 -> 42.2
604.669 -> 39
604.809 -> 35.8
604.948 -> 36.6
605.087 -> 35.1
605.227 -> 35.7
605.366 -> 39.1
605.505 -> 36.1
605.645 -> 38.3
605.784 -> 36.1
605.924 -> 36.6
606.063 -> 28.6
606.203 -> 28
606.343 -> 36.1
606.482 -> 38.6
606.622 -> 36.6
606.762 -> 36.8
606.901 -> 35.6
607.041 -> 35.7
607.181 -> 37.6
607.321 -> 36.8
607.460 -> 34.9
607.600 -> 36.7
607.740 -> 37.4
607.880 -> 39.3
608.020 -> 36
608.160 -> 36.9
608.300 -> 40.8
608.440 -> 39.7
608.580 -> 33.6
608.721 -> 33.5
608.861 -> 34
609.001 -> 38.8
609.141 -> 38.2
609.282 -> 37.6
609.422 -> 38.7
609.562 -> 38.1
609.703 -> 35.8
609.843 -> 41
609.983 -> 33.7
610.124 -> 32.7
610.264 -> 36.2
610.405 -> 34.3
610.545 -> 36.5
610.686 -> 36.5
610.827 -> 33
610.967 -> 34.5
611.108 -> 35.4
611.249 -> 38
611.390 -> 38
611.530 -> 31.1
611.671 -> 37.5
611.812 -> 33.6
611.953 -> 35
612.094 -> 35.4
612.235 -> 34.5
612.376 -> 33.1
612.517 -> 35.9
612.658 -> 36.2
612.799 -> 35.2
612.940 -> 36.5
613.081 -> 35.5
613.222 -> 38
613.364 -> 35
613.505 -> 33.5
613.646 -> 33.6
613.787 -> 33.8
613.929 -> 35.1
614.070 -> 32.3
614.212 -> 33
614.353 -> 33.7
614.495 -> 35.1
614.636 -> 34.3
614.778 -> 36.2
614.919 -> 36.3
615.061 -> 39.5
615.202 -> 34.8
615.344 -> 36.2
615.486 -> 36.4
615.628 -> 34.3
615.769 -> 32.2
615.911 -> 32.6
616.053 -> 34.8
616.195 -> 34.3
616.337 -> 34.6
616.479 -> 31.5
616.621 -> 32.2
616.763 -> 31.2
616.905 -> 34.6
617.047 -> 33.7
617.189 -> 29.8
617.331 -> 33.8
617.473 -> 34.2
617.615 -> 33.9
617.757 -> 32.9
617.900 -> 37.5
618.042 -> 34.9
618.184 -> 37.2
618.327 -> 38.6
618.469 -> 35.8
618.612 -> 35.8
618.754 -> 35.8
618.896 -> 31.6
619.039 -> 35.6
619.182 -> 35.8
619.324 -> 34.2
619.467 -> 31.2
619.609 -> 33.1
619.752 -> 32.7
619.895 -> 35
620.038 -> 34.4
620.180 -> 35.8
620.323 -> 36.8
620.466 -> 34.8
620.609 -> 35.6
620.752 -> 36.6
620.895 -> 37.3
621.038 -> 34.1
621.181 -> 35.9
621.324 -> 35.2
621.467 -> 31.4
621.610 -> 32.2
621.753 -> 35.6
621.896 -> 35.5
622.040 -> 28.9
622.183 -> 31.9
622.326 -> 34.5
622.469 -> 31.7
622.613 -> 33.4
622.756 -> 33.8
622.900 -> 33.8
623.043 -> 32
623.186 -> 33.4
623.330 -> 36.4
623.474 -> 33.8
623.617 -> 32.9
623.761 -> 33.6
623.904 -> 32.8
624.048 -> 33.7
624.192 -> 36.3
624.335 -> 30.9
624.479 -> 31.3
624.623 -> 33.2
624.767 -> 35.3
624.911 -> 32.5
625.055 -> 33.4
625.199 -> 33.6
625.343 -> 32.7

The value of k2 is 620.895 nm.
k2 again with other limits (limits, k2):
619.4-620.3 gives 620.180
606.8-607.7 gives 607.181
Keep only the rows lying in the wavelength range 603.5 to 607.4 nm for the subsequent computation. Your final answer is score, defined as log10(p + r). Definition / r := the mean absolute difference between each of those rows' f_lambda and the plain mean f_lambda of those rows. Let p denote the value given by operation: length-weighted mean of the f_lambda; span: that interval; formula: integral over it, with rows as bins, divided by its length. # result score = 1.58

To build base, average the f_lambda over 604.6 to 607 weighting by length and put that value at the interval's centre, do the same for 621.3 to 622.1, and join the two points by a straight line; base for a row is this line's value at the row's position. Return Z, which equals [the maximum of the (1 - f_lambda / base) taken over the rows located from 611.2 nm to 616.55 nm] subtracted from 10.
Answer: 9.89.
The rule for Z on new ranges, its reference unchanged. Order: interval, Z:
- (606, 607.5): 9.78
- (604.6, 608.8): 9.78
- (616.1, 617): 9.92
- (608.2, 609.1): 9.95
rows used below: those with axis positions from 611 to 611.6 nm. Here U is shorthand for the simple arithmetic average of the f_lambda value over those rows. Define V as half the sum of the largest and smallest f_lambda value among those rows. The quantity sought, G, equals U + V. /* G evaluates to 70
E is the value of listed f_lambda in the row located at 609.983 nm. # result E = 33.7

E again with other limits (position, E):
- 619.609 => 33.1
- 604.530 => 42.2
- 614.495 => 35.1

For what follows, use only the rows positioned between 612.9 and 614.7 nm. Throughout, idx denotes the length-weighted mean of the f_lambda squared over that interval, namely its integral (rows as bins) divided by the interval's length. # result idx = 1195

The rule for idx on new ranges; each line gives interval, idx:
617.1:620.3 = 1199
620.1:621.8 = 1235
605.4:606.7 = 1247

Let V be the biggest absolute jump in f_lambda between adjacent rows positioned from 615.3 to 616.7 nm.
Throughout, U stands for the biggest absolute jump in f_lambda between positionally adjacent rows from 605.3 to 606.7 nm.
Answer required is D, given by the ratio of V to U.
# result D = 0.38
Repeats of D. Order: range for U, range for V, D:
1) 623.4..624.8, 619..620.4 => 0.56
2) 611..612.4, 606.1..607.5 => 1.17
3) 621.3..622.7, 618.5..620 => 0.64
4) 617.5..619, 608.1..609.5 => 1.33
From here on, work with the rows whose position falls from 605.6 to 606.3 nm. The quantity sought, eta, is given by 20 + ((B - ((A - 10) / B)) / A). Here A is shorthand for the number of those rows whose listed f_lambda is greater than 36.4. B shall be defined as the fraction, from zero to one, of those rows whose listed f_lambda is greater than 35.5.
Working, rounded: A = 2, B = 0.60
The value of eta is 27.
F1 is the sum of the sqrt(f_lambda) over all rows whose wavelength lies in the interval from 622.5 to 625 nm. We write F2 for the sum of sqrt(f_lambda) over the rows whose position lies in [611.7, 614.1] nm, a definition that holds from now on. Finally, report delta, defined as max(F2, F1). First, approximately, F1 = 98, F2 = 100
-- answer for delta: 100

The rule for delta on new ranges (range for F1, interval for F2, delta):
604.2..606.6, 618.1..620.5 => 102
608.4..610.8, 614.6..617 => 103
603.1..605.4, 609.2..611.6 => 104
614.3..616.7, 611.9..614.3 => 100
